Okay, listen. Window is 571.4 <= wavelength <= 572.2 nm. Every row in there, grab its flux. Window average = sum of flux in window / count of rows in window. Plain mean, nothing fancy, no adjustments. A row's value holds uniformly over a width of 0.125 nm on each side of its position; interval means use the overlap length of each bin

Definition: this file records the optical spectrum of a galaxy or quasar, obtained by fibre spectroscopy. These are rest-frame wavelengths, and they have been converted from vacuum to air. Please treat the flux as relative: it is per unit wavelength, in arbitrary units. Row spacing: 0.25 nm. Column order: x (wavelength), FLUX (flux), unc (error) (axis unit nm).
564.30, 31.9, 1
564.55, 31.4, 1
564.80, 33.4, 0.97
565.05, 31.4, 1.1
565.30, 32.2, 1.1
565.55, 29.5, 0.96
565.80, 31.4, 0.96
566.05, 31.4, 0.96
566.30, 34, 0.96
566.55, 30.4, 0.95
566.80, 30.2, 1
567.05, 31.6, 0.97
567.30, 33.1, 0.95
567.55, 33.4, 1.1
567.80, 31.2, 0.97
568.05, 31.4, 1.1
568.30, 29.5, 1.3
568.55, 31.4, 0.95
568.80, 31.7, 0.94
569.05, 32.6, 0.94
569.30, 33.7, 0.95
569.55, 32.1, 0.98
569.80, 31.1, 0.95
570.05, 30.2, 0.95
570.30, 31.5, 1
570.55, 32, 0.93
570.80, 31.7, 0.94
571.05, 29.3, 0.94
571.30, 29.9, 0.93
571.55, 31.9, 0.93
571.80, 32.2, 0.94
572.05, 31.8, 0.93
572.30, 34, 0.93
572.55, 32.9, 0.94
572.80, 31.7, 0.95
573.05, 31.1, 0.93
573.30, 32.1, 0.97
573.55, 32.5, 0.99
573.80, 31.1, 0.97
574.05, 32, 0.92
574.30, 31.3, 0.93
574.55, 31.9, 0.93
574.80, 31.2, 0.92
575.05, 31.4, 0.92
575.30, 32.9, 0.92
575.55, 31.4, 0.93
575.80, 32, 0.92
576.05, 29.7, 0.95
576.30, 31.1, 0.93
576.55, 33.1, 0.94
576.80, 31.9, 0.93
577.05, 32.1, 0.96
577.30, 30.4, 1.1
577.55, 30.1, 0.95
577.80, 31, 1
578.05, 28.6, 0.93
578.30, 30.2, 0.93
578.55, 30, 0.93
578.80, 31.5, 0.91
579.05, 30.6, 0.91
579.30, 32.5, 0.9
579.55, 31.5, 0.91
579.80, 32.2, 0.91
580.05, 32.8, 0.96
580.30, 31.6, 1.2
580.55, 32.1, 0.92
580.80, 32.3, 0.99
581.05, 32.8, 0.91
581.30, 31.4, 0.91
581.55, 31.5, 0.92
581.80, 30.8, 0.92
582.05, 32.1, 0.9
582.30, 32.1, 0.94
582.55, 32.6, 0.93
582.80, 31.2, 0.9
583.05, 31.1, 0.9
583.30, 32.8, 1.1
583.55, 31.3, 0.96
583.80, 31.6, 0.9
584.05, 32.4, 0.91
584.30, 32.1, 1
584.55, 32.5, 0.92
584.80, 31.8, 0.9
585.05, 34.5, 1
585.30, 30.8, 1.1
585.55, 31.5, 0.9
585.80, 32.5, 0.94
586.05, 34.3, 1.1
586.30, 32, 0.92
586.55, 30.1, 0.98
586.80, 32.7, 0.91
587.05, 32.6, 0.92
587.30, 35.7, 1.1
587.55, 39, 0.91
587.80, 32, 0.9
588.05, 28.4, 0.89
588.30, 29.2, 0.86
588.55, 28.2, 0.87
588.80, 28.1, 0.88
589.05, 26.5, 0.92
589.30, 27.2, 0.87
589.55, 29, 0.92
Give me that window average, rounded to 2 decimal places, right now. 31.97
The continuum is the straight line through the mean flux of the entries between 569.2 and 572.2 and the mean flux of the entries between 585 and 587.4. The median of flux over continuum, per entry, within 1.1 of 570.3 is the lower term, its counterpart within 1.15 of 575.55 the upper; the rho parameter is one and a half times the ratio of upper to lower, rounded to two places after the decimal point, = 1.48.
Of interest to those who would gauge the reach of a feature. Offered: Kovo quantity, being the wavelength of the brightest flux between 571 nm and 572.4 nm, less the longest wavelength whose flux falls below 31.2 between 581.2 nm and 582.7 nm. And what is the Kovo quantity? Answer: -9.50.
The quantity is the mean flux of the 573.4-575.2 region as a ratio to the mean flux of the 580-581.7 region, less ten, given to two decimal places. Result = -9.01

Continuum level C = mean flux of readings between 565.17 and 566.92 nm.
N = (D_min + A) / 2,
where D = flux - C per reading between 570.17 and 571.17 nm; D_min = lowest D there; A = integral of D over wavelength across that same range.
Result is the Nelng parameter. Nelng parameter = -1.1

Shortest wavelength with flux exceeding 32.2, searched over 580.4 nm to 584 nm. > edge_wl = 580.80 nm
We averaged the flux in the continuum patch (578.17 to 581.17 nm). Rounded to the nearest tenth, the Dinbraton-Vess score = 31.7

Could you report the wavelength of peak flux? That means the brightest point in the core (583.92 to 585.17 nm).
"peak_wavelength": 585.05 nm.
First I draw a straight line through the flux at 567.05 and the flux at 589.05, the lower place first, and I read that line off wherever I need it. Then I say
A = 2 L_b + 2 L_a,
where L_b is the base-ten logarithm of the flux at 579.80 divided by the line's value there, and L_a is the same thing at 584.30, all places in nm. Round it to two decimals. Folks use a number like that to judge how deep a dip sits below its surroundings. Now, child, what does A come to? 0.23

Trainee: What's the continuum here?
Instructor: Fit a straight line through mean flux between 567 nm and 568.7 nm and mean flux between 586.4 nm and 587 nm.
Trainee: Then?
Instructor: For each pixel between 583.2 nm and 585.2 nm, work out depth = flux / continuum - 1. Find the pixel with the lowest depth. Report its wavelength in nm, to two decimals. 583.55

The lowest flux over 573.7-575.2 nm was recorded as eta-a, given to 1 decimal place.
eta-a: 31.1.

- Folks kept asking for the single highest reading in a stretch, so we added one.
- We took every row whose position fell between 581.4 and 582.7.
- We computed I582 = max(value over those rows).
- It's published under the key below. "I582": 32.6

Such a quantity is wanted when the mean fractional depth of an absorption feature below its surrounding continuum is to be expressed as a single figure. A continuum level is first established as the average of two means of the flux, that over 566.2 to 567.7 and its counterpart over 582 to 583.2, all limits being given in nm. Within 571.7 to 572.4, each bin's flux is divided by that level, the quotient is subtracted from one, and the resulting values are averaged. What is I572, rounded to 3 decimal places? -0.022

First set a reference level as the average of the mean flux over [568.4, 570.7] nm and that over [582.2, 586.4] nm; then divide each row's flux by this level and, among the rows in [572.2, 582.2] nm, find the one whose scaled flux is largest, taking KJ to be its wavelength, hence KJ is 572.30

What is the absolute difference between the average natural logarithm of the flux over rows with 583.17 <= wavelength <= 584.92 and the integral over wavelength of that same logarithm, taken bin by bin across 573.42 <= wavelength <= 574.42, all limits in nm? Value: 0.0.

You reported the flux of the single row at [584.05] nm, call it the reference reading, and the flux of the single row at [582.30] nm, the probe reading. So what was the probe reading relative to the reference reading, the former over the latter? 0.99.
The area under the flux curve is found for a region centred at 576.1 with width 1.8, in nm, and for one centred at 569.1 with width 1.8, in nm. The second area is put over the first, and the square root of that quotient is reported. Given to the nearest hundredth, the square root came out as 1.00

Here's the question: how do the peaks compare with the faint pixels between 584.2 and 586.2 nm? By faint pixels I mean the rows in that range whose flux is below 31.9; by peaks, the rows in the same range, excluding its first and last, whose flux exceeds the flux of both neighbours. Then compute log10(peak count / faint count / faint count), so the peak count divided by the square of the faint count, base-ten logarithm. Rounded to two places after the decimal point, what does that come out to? -0.65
